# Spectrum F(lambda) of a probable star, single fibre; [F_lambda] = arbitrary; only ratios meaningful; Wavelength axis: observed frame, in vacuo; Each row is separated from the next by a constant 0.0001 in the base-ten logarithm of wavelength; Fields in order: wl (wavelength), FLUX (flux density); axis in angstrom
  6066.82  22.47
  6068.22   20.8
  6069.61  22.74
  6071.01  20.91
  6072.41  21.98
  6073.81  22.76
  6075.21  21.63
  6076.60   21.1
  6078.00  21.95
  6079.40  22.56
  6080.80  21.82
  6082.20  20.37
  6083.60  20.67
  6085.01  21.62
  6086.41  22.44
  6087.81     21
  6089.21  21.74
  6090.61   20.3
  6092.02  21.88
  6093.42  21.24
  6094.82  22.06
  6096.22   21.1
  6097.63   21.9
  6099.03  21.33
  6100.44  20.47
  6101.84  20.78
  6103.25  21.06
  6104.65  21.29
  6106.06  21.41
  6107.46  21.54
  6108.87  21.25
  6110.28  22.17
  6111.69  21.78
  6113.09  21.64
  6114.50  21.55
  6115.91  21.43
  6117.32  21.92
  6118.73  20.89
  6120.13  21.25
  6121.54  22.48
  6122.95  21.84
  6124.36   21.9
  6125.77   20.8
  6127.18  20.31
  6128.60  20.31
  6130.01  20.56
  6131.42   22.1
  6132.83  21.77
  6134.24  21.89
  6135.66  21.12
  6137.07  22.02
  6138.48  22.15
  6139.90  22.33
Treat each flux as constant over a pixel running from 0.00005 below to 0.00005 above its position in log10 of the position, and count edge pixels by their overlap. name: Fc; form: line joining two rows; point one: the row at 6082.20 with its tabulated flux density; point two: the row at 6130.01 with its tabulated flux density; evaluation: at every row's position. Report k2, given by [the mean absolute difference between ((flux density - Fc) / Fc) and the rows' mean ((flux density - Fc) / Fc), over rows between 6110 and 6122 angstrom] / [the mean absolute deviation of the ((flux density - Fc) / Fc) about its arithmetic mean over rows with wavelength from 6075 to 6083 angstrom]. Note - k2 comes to 0.6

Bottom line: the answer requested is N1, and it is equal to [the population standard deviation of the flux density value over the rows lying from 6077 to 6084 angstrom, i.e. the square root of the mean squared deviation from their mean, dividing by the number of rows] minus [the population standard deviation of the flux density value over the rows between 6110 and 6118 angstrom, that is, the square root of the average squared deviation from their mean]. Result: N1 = 0.58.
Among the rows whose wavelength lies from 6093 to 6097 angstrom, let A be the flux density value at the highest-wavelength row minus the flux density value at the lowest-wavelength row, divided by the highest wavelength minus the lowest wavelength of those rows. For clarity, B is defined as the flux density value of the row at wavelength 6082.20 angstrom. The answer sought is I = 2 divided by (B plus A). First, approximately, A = -0.05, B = 20.37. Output 0.0984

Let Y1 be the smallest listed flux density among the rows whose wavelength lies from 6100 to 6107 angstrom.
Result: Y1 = 20.47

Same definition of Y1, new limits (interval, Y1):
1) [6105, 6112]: 21.25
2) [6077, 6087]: 20.37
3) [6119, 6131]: 20.31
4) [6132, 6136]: 21.12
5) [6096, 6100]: 21.1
